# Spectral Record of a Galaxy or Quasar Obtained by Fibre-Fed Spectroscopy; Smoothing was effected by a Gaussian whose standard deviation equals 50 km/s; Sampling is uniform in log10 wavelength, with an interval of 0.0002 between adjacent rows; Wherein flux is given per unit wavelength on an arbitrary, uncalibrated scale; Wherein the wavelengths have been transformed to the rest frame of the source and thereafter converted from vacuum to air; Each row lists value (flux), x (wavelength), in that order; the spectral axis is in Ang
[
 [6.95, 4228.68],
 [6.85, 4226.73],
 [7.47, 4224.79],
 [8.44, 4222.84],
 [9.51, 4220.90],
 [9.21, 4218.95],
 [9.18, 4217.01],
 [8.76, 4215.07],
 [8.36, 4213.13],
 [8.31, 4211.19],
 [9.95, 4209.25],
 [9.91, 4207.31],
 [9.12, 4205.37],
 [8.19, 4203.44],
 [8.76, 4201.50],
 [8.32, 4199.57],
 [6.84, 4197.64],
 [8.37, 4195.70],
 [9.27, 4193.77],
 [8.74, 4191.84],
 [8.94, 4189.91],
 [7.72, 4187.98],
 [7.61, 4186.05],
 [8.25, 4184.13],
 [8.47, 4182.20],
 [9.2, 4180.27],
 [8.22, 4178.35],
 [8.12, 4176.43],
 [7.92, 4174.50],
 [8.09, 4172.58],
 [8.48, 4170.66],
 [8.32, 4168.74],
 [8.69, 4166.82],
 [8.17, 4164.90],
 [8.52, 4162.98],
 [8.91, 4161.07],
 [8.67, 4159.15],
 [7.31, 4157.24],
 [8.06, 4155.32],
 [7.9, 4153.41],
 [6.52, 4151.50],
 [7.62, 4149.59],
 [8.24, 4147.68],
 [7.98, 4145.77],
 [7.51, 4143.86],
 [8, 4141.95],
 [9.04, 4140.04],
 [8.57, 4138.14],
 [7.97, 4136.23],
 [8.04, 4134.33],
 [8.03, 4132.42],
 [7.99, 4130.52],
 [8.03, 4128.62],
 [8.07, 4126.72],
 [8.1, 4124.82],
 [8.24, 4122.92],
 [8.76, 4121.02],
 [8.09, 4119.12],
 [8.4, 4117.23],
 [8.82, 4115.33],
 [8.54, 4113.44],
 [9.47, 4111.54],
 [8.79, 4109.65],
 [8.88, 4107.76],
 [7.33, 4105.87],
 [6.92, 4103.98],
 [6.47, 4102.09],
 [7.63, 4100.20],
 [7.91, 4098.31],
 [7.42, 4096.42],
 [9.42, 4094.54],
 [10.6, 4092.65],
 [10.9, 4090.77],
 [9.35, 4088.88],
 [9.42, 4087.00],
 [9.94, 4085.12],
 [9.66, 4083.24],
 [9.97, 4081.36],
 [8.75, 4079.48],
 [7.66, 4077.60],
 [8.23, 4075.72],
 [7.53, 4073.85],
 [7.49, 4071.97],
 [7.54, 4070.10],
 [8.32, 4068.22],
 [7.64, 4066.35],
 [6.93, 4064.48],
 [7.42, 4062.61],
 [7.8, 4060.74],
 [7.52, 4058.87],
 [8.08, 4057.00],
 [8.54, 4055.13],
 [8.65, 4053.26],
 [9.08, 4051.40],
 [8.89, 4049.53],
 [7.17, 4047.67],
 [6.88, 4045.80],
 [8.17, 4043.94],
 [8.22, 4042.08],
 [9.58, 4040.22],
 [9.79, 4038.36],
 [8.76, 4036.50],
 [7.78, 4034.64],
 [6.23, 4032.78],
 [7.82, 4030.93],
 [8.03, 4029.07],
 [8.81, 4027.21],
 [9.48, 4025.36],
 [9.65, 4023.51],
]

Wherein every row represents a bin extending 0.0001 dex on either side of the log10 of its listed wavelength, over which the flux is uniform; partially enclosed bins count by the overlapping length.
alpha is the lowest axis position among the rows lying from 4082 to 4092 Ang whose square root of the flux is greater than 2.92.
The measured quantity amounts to 4083.24 Ang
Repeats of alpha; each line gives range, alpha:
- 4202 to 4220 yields 4205.37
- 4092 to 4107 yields 4092.65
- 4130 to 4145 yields 4138.14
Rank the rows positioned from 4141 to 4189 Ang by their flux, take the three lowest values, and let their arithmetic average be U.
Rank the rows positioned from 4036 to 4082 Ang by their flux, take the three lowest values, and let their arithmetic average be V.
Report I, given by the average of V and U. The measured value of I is 7.05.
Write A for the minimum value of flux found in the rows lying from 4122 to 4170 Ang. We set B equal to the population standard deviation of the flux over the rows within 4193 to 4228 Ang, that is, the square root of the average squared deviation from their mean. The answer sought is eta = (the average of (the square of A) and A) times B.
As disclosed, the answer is 21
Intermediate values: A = 6.52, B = 0.9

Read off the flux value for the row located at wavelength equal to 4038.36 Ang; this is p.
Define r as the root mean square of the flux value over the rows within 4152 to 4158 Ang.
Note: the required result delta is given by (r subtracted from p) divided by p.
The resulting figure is 0.21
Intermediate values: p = 9.79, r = 7.76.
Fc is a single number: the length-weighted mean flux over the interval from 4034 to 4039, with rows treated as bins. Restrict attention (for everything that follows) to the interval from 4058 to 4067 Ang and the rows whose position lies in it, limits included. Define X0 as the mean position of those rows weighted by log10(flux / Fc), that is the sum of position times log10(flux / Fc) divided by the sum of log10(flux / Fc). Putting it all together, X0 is 4062.8 Ang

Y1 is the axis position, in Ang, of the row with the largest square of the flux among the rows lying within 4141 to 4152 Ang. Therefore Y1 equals 4147.68 Ang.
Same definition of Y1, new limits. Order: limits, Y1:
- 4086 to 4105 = 4090.77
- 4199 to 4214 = 4209.25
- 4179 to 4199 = 4193.77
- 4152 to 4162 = 4161.07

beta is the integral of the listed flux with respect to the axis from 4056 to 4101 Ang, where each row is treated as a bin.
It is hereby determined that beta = 381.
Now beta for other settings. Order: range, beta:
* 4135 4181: 376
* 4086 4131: 382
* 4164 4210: 390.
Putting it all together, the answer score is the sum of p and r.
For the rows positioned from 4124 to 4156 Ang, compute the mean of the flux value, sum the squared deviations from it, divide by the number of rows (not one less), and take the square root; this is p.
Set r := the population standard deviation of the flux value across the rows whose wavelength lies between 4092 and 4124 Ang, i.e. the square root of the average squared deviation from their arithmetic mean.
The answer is 1.48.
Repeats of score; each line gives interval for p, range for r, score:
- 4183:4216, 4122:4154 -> 1.25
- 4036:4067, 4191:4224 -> 1.57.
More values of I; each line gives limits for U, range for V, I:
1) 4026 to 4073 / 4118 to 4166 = 6.90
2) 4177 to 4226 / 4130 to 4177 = 7.21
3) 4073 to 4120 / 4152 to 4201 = 7.08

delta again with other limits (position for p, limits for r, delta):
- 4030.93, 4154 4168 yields -0.07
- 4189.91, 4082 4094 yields -0.12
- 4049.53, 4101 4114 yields 0.09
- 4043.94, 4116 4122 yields -0.03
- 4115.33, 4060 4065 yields 0.16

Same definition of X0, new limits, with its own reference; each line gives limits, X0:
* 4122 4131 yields 4127.0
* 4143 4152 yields 4148.5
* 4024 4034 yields 4032.9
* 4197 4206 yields 4198.3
